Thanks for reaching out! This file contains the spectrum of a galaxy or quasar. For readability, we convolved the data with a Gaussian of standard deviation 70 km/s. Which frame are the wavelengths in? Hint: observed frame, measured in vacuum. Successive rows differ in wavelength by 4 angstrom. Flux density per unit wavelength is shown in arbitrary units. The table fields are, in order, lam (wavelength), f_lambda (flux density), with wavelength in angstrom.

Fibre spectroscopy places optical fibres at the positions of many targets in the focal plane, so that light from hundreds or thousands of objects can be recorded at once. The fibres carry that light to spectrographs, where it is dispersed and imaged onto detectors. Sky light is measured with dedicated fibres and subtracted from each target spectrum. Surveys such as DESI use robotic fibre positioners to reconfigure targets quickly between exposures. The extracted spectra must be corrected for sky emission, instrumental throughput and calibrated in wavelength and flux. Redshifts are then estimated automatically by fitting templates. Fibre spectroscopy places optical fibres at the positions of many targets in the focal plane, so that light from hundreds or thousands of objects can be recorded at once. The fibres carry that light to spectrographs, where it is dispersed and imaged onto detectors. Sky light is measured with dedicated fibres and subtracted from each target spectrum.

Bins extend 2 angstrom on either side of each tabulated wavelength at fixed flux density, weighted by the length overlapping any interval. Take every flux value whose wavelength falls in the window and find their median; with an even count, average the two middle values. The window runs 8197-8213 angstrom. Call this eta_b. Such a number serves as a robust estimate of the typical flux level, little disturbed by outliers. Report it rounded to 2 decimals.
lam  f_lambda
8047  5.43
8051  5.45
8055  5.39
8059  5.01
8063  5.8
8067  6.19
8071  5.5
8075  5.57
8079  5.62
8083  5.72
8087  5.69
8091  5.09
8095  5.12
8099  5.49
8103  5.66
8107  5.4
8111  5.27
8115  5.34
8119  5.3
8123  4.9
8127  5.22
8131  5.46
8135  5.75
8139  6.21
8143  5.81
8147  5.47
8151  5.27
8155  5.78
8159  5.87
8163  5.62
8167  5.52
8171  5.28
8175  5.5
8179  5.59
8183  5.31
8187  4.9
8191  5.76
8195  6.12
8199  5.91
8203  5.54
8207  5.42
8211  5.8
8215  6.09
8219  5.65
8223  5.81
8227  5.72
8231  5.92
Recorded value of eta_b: 5.67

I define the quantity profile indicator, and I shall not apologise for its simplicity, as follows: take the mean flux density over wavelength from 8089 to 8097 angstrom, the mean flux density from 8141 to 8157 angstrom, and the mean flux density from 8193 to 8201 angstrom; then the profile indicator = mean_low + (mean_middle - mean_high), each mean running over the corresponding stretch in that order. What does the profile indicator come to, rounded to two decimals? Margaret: 4.67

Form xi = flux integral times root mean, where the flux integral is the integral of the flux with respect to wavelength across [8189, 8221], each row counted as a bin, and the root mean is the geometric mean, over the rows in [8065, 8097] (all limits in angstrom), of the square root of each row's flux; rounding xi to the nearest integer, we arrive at 436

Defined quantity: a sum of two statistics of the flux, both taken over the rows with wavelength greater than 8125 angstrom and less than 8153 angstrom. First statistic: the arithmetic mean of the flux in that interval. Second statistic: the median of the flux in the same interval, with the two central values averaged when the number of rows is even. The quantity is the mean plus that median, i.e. 11.1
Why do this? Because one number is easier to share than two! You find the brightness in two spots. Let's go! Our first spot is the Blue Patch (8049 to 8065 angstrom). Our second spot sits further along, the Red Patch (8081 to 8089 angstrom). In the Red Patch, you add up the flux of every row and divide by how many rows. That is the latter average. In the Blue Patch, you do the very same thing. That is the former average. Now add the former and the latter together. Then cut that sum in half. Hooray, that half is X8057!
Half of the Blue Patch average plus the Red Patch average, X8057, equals 5.56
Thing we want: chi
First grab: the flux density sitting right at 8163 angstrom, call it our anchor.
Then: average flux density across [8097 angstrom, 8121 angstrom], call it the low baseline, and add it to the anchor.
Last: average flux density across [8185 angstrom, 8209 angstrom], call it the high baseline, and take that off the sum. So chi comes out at 5.42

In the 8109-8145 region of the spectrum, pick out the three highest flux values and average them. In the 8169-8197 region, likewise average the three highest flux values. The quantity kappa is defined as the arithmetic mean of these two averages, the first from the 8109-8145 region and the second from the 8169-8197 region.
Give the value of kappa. 5.87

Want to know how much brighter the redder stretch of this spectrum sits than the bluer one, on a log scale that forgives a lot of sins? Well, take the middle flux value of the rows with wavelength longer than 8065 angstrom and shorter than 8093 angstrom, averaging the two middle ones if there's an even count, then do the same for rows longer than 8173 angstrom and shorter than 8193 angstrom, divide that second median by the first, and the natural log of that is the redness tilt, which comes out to -0.022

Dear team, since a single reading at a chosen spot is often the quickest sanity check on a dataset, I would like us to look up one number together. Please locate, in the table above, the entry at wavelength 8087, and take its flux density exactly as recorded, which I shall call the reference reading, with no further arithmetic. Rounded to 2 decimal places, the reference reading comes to 5.69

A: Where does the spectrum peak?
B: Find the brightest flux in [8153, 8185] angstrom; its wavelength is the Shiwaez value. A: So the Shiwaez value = 8159 angstrom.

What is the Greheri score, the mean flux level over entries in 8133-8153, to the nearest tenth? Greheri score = 5.7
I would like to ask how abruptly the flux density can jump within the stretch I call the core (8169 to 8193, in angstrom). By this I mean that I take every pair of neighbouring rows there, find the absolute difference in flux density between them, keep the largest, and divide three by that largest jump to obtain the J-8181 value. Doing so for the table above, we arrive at 3.5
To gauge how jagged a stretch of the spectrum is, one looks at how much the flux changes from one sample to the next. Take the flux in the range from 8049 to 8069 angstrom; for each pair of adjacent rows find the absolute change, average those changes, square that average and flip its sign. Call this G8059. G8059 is -0.16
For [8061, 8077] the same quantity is -0.15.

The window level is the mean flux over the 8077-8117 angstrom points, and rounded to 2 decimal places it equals 5.44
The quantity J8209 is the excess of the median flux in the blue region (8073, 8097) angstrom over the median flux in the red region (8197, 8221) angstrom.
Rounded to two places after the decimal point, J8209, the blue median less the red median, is -0.13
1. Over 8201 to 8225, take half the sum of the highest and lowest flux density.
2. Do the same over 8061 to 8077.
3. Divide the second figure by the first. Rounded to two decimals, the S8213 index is 1.02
